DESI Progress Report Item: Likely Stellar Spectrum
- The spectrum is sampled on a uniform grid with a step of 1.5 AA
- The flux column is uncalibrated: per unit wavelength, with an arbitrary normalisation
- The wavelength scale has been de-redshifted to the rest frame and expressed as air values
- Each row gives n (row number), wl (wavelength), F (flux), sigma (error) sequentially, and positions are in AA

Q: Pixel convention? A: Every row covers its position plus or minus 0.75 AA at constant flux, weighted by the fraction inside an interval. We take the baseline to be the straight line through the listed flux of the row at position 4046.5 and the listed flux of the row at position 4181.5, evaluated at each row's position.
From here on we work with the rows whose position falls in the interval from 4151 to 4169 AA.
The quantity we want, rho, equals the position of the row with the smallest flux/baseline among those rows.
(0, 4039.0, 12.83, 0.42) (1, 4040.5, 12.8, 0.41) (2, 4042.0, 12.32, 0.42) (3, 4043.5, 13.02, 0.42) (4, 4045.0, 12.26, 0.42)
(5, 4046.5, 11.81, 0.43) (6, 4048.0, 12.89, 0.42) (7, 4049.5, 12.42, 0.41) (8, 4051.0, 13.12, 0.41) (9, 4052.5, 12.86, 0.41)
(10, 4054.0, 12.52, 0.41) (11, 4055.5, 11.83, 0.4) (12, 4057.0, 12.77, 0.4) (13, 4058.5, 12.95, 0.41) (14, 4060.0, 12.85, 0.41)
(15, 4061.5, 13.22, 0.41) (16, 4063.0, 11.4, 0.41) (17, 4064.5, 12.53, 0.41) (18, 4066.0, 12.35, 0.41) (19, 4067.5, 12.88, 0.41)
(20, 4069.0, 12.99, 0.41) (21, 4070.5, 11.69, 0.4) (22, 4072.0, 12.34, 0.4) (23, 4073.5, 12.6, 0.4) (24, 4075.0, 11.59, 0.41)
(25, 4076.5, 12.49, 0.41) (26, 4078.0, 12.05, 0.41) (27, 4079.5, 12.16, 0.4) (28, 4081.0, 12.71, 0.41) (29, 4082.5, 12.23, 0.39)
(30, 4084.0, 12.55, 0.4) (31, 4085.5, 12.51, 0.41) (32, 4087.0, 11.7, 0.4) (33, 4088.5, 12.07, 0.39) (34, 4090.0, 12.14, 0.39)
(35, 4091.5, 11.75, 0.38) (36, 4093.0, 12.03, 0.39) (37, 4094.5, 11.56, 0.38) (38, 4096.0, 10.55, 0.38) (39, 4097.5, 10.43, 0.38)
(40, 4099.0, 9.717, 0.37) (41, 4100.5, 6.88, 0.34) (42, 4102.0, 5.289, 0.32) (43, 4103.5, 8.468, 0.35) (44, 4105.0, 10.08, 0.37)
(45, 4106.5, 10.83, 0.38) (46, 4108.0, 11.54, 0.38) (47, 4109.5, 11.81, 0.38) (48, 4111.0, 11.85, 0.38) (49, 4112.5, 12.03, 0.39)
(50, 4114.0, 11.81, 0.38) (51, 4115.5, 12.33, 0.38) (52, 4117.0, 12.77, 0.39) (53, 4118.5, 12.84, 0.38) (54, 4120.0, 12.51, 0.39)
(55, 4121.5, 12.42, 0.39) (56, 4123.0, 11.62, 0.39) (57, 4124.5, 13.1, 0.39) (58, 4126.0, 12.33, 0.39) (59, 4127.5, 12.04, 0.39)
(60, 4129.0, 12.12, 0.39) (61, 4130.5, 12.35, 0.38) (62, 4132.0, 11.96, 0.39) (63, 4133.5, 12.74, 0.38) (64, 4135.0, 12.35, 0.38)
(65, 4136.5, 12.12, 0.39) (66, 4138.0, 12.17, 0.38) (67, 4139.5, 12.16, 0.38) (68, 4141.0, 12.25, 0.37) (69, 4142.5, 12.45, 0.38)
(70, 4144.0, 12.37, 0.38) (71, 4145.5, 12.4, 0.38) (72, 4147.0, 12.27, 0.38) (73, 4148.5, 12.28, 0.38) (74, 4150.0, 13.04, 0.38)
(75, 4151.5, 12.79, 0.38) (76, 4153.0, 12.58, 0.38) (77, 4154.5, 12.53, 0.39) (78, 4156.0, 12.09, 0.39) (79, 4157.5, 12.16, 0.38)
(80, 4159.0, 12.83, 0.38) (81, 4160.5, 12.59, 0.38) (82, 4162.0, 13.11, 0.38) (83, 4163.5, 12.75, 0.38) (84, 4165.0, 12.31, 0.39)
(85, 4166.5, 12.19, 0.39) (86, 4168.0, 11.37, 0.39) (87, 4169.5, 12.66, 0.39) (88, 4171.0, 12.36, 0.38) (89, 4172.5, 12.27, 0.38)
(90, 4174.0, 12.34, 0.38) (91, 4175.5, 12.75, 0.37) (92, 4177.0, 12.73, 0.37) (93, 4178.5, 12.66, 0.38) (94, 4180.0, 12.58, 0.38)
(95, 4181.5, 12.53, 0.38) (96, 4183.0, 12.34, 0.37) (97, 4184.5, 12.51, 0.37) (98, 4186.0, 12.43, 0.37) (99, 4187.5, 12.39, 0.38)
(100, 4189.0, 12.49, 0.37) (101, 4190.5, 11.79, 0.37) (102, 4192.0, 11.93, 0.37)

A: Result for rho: 4168.0 AA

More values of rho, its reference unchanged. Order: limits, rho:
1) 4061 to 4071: 4063.0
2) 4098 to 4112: 4102.0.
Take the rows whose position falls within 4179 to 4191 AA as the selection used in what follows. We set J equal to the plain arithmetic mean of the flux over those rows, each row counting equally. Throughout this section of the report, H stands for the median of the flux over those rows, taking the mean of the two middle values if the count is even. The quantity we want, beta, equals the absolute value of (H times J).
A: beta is 154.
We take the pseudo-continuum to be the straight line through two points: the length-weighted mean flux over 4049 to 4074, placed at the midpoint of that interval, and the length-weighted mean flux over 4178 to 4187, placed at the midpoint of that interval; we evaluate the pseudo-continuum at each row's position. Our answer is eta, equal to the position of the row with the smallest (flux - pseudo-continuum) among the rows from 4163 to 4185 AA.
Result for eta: 4168.0 AA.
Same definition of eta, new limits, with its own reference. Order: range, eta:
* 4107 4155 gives 4108.0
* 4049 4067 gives 4063.0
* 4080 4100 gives 4099.0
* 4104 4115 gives 4105.0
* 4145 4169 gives 4168.0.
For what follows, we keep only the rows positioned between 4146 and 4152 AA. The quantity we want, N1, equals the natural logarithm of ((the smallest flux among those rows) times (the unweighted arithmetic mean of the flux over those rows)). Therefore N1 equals 5.04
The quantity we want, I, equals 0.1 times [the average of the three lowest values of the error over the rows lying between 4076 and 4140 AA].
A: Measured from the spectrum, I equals 0.0337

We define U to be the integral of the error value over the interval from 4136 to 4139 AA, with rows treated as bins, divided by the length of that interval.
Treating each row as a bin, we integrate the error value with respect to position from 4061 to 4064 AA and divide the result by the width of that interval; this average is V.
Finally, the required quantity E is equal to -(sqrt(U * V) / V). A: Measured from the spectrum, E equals -0.97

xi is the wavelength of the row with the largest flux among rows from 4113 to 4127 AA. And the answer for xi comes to 4124.5 AA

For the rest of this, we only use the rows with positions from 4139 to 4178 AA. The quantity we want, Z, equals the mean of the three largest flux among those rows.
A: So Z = 13.0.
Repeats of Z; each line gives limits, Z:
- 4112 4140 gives 12.9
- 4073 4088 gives 12.6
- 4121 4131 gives 12.6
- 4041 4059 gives 13.0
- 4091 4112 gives 11.9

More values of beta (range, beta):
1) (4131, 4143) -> 150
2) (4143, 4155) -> 156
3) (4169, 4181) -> 158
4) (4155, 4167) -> 156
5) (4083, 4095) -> 145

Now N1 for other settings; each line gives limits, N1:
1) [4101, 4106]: 3.74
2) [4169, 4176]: 5.03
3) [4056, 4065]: 4.97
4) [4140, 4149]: 5.02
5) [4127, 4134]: 4.99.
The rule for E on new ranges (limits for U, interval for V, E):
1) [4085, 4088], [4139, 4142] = -1.04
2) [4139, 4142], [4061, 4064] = -0.96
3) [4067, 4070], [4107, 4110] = -1.04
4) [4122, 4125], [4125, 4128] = -1.00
